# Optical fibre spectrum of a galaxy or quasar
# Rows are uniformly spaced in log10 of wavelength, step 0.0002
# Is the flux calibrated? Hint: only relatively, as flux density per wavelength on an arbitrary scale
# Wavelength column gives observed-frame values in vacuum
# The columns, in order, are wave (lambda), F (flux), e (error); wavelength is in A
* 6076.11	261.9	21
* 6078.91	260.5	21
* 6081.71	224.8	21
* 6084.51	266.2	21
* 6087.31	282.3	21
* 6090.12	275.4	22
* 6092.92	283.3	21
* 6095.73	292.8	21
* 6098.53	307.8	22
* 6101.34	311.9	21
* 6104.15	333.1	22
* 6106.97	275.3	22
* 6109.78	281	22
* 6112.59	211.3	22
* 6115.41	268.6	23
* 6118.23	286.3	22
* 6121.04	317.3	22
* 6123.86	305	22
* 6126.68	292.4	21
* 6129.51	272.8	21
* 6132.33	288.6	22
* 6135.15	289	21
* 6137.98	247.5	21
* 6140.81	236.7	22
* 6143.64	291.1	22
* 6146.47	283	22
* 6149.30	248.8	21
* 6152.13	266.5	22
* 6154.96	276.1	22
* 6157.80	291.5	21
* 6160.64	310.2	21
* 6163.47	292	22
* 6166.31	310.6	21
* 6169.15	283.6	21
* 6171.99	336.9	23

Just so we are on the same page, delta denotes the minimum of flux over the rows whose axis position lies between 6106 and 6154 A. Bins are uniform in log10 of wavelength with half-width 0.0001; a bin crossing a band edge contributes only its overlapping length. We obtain 211.3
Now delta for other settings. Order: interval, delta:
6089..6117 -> 211.3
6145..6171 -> 248.8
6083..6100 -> 266.2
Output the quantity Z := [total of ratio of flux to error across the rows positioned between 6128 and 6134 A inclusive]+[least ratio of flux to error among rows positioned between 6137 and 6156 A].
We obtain 37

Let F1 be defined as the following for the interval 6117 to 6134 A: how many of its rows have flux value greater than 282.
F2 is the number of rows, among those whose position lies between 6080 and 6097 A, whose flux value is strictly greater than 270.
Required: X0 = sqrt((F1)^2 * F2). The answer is 10.0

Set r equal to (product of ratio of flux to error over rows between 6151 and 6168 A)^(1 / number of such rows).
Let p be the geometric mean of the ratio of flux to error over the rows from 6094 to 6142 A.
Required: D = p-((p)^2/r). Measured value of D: 0.5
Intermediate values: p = 13.0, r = 13.5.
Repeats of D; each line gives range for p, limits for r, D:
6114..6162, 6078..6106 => 0.3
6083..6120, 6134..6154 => -0.7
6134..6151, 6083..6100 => 0.9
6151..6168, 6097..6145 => -0.6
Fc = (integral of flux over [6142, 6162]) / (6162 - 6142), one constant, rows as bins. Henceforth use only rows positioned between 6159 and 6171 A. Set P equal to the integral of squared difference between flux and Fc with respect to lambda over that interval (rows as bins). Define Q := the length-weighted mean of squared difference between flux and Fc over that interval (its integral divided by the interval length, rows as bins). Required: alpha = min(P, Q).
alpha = 576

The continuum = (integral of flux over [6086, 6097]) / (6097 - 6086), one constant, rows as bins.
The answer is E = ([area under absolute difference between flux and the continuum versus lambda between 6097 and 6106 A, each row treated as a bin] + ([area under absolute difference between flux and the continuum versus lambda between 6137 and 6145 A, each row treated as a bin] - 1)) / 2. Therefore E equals 266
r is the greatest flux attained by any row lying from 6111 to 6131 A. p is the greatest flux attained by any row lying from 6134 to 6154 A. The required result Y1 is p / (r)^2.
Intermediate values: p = 291.1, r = 317.3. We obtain 0.0029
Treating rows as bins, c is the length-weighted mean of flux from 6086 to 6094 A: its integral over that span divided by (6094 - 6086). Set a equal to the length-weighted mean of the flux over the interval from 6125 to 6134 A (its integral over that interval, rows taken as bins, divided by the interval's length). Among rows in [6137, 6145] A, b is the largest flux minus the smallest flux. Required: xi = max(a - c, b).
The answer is 54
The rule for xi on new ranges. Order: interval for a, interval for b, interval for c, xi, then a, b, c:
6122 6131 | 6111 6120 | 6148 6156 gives 75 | 291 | 75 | 264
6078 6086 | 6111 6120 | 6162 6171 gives 75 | 250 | 75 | 298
